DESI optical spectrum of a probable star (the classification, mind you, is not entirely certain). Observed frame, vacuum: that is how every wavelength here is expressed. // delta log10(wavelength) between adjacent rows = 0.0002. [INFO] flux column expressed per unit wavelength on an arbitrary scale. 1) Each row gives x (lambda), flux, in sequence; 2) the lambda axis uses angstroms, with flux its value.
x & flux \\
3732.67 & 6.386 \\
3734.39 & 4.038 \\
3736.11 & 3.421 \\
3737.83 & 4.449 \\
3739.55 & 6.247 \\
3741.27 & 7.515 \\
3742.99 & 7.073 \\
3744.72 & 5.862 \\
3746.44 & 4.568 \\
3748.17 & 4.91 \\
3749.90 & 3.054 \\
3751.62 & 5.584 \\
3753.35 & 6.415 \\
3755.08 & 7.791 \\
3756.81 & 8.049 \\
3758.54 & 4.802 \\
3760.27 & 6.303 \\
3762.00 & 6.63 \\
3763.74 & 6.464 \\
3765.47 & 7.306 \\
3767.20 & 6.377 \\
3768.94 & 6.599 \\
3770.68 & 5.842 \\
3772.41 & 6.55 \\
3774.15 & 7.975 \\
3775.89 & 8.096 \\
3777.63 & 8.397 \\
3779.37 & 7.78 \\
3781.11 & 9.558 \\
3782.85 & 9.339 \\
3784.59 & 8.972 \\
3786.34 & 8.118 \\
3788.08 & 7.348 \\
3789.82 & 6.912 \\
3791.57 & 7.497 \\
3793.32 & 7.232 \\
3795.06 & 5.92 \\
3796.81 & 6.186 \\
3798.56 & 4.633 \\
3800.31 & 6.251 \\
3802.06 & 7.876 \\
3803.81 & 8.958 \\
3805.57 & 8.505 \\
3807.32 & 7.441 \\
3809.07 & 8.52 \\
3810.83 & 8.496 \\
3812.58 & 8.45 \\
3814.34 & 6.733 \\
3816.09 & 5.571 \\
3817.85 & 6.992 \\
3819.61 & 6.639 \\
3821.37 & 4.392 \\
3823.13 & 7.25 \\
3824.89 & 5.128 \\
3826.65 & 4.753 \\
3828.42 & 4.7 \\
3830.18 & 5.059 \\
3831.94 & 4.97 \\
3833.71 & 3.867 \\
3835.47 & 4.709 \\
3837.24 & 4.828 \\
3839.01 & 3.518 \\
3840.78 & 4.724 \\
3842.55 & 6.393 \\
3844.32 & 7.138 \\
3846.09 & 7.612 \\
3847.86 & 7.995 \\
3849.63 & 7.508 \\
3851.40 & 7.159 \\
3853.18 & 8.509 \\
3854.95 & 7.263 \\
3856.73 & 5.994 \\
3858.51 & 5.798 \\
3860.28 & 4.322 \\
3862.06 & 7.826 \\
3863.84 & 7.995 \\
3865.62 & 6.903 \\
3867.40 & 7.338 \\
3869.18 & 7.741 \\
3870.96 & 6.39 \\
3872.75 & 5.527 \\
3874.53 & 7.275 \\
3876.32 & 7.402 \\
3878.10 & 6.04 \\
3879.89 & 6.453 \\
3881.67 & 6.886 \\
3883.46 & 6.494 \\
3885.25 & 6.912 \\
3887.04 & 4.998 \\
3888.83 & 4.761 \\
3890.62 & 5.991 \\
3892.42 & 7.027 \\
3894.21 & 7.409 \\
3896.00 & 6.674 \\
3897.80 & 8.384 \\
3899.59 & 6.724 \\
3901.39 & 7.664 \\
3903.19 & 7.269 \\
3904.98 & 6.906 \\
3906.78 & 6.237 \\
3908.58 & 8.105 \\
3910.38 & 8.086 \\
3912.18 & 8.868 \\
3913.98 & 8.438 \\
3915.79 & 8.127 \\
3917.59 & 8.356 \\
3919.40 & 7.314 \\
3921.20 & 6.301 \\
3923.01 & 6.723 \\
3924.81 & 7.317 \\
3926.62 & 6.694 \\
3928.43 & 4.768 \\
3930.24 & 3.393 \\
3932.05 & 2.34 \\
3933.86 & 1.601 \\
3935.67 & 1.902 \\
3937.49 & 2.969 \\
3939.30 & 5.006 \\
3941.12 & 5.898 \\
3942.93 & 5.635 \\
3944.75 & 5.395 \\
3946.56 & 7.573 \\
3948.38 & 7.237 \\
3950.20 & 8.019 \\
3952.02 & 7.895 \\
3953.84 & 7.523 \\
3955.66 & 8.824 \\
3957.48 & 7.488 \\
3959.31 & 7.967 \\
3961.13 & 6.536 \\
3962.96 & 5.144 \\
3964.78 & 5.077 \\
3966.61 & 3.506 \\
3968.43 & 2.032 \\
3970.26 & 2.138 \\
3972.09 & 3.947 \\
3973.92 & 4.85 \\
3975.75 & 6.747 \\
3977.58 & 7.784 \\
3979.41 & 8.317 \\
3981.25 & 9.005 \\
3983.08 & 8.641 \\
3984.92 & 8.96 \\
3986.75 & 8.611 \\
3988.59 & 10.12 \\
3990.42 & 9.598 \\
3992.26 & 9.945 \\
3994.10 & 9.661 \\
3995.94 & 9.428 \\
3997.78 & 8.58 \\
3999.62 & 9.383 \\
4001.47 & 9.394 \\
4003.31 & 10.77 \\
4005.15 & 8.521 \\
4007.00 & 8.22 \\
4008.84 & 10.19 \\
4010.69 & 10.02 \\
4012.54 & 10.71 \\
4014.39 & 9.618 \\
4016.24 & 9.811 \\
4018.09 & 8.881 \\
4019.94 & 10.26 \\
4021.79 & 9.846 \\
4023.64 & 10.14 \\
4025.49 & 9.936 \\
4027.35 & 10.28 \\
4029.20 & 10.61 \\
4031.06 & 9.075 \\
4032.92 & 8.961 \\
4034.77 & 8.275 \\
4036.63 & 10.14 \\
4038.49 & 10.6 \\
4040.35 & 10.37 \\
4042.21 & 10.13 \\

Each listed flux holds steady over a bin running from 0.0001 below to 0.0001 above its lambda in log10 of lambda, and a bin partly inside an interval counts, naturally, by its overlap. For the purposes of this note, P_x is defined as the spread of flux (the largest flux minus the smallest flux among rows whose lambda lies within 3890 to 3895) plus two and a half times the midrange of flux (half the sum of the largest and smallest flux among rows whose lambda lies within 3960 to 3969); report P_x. 12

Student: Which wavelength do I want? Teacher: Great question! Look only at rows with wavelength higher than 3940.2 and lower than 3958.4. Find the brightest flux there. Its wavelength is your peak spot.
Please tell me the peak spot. 3955.66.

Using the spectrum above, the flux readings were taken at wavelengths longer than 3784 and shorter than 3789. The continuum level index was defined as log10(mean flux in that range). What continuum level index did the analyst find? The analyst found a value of 0.91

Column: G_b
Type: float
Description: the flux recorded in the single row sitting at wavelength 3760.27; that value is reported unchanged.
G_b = 6.303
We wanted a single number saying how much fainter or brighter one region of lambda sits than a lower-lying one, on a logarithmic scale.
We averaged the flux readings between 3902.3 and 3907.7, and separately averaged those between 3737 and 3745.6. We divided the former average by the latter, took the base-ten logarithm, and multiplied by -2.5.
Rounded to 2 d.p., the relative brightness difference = -0.10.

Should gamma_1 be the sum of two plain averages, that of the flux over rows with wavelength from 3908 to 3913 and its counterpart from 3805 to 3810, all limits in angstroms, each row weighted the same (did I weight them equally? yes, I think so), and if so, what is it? 16.5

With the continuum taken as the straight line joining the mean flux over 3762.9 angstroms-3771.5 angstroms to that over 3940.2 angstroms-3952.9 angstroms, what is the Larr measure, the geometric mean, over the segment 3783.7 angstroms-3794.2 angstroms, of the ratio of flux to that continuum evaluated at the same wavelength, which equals 1.17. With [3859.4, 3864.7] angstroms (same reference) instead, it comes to 0.97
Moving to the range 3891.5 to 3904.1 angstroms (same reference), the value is 1.08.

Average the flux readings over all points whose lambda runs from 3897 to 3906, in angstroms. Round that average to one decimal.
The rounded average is 7.4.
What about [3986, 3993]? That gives 9.6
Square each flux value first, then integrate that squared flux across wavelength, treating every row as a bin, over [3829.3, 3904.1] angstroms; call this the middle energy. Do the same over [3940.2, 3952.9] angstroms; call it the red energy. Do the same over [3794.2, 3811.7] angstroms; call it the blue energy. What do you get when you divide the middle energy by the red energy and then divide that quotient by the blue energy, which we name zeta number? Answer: 0.0056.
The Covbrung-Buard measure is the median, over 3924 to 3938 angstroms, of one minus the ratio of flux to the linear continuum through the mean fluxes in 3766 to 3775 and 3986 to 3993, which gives 0.6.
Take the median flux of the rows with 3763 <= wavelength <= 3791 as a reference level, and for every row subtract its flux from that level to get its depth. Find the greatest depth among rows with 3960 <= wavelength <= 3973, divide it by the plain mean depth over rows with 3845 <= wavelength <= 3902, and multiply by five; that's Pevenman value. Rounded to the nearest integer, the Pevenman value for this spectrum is 38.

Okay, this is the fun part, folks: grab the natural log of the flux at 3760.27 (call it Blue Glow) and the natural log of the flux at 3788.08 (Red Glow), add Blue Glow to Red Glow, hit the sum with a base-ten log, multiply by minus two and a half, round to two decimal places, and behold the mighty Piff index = -1.46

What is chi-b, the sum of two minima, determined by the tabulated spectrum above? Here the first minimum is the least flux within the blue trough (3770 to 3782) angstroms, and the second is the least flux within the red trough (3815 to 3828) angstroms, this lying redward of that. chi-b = 10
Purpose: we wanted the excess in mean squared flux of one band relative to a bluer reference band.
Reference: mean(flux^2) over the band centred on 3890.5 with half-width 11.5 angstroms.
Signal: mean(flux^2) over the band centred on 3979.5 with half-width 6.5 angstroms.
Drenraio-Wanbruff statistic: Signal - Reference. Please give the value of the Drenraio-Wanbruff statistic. 17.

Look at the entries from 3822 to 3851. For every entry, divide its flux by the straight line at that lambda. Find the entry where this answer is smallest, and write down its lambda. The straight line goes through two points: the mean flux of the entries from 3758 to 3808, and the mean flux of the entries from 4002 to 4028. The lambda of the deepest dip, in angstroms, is 3839.01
